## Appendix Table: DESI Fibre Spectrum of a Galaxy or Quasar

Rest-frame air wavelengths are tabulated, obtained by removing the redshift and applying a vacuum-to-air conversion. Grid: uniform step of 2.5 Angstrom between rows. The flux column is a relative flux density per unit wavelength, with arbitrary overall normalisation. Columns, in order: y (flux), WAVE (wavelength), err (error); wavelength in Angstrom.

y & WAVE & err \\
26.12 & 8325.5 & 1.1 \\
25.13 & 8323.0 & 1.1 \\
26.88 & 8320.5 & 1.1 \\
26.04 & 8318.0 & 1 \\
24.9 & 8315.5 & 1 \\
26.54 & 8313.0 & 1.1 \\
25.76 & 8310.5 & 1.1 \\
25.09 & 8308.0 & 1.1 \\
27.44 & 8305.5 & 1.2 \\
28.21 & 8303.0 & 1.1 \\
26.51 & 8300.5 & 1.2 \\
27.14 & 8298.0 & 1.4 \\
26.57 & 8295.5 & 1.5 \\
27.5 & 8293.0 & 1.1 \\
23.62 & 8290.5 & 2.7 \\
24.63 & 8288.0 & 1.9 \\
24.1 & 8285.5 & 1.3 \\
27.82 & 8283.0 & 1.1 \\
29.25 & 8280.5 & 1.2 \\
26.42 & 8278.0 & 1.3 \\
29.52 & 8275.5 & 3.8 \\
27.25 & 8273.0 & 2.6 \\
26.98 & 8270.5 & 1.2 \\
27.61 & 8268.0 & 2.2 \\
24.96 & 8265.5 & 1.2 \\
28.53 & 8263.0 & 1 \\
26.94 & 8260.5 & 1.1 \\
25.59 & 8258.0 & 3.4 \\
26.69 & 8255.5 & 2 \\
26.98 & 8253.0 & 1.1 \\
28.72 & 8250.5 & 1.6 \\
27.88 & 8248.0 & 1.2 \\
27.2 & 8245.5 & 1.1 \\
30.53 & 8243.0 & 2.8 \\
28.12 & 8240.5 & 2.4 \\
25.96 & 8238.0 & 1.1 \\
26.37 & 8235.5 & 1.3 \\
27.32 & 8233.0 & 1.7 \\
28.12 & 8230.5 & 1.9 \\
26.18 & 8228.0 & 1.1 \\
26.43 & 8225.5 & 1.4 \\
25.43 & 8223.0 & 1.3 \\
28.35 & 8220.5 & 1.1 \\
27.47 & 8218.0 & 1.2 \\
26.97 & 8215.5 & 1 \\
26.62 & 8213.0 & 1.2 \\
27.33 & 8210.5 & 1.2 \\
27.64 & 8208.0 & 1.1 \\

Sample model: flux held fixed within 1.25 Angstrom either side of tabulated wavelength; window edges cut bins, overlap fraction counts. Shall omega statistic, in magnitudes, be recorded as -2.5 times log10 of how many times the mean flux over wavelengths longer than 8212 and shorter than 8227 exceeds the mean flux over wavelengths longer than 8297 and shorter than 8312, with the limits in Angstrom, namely -0.008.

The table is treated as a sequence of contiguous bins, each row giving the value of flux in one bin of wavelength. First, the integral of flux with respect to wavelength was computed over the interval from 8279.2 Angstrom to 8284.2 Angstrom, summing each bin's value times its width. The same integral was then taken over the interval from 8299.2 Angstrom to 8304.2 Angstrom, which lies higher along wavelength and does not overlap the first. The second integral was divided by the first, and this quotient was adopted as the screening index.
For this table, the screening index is 0.96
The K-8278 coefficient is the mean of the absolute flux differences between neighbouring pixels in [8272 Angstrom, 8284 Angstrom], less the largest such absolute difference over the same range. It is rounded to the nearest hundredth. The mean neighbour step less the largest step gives -0.69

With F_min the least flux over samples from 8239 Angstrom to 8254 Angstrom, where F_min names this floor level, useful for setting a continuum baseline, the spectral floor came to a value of 26.98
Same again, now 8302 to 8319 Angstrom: 24.9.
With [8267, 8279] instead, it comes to 26.42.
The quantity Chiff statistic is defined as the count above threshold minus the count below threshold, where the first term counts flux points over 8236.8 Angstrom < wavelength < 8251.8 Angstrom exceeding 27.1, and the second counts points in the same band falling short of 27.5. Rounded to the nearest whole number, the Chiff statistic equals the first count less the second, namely 3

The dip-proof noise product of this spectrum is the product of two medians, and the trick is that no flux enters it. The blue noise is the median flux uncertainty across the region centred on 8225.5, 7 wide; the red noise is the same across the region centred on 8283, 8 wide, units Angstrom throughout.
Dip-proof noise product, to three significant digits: 1.56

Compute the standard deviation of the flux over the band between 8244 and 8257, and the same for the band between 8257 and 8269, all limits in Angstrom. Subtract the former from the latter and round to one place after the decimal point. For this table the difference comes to 0.6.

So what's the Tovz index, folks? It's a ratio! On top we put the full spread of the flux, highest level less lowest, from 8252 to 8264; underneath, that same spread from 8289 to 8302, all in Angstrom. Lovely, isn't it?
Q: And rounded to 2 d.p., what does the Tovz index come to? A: 0.76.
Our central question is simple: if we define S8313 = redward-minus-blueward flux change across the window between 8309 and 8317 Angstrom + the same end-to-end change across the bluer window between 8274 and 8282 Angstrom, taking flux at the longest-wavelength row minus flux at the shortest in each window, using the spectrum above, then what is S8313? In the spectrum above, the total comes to -1.1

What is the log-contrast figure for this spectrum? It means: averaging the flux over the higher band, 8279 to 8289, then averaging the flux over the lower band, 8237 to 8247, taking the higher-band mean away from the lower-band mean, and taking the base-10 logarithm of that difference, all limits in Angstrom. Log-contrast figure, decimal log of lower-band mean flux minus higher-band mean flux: 0.2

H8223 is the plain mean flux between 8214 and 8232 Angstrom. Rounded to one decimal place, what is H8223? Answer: 27.0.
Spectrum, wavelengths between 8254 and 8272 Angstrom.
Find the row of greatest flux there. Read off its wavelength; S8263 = 8263.0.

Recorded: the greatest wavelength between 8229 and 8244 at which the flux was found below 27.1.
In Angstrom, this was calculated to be 8238.0 Angstrom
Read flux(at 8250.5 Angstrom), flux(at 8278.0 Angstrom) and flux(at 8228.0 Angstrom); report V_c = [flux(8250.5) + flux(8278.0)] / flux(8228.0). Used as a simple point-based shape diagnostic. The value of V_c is 2.11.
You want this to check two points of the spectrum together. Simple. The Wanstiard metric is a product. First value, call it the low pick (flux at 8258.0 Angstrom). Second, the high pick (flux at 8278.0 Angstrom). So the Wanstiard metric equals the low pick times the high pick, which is 676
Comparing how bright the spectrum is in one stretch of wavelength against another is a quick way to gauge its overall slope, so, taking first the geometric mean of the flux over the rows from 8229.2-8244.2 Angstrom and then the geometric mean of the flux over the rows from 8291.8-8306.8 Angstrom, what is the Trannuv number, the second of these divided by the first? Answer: 0.98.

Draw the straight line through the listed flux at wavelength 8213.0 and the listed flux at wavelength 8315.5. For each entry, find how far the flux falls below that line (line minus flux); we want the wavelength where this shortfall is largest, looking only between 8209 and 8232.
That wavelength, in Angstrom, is 8223.0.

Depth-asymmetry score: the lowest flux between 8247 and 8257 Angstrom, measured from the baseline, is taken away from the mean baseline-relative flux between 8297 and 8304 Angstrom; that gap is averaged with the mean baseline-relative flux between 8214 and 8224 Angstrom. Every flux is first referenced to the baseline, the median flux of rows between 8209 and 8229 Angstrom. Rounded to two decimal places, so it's 0.43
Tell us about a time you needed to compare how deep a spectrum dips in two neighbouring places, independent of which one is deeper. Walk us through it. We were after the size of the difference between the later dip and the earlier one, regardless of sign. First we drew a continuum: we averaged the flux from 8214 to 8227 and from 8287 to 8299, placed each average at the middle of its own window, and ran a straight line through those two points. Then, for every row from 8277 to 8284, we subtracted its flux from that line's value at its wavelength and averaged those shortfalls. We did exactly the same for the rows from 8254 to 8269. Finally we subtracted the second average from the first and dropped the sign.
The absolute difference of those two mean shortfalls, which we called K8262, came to 1.4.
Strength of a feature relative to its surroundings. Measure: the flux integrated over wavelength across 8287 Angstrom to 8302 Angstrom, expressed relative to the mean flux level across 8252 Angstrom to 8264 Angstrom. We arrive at 14.5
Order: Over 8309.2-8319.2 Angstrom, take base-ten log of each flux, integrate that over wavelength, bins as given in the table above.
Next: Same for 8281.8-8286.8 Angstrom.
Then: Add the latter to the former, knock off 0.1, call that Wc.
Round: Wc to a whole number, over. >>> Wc 21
